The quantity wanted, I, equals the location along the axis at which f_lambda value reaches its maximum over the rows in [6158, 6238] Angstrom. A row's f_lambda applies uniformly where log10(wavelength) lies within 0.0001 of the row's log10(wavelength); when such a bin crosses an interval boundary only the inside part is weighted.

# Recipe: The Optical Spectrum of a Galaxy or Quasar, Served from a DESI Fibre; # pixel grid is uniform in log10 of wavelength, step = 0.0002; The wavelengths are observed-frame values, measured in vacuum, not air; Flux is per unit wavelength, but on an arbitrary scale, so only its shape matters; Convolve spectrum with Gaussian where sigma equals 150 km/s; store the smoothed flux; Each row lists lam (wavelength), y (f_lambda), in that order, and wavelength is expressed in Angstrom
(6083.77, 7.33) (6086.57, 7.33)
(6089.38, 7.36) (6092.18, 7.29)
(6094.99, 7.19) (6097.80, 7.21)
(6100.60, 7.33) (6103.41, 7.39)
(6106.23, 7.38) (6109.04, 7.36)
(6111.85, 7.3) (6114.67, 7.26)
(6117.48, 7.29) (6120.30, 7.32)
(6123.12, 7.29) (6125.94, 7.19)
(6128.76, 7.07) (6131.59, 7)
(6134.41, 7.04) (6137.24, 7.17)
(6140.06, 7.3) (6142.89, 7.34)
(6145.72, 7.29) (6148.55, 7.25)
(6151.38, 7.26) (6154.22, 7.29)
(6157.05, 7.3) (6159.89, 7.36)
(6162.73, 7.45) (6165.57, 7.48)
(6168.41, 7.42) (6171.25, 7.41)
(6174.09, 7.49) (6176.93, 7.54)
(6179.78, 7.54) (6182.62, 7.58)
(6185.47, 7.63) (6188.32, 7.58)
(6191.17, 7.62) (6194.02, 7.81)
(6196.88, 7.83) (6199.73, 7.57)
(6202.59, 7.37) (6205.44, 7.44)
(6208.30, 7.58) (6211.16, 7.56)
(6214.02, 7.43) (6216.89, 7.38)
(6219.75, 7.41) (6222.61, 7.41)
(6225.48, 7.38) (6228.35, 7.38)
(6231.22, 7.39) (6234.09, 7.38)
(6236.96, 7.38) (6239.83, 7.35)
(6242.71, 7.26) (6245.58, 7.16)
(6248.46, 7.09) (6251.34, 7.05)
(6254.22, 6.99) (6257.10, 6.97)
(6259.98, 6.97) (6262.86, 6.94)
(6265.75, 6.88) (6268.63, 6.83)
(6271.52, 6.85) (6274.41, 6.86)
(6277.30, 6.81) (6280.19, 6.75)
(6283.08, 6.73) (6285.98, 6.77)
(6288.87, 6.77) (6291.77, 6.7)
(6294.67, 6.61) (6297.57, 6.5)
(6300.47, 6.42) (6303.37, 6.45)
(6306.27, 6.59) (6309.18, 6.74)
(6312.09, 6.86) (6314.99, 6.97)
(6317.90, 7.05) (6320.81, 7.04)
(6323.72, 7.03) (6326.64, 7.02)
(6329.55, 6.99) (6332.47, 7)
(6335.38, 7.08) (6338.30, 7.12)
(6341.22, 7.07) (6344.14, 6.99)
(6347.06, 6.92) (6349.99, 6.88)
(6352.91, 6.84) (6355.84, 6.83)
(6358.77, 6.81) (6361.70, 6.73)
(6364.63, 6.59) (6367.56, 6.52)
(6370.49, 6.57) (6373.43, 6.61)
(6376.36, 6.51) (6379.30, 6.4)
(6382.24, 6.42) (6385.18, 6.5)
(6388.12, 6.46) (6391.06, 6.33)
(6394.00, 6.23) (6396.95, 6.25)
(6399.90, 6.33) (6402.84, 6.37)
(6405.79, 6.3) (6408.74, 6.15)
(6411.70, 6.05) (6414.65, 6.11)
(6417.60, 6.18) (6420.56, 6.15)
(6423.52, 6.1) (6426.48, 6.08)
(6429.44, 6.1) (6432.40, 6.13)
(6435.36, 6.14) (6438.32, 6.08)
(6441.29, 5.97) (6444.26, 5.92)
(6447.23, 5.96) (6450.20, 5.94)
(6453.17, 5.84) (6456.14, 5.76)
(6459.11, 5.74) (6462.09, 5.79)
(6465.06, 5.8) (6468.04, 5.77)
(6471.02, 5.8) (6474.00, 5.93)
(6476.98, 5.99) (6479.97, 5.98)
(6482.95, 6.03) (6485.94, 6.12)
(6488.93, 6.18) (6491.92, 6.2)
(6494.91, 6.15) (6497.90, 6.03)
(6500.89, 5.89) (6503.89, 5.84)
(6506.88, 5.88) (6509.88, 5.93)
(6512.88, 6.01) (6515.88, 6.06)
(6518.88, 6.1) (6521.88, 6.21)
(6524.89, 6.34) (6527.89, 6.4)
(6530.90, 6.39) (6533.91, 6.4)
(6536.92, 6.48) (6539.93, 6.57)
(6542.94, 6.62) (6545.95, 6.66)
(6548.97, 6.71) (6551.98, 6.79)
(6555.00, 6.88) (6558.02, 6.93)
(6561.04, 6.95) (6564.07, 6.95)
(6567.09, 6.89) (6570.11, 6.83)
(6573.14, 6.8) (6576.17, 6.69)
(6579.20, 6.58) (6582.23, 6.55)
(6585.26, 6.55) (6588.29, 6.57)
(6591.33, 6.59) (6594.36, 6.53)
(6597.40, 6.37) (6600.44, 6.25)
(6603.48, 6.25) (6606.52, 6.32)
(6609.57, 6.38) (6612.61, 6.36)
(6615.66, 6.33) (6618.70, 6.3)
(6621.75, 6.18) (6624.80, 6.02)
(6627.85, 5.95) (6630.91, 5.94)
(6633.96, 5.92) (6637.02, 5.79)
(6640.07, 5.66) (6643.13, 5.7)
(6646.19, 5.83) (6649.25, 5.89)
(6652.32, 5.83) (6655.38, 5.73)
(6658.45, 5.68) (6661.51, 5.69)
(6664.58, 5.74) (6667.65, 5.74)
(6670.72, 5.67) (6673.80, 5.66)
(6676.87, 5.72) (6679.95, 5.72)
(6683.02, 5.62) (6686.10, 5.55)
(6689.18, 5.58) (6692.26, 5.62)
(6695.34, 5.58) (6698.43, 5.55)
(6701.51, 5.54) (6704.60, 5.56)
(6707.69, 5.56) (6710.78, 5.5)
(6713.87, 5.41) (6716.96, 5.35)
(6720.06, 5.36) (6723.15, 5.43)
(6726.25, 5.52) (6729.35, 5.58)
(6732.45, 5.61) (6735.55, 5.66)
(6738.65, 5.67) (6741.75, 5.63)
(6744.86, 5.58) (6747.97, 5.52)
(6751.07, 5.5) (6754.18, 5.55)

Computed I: 6196.88 Angstrom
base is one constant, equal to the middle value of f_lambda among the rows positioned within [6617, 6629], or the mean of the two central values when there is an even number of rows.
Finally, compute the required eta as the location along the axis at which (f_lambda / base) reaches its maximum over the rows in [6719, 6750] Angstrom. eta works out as 6738.65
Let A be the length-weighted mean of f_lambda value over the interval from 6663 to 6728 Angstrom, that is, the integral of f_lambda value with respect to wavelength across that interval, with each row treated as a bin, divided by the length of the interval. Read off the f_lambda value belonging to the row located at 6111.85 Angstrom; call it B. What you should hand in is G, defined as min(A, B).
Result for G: 5.6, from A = 5.6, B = 7.3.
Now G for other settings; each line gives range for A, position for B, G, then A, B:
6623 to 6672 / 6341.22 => 5.8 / 5.8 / 7.07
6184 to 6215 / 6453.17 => 5.8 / 7.6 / 5.84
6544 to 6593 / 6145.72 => 6.7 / 6.7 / 7.29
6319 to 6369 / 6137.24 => 6.9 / 6.9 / 7.17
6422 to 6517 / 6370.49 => 6.0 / 6.0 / 6.57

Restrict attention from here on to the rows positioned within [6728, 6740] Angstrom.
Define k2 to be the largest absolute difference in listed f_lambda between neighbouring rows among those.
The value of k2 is 0.050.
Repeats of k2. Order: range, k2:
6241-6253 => 0.100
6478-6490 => 0.090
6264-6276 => 0.050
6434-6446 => 0.110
